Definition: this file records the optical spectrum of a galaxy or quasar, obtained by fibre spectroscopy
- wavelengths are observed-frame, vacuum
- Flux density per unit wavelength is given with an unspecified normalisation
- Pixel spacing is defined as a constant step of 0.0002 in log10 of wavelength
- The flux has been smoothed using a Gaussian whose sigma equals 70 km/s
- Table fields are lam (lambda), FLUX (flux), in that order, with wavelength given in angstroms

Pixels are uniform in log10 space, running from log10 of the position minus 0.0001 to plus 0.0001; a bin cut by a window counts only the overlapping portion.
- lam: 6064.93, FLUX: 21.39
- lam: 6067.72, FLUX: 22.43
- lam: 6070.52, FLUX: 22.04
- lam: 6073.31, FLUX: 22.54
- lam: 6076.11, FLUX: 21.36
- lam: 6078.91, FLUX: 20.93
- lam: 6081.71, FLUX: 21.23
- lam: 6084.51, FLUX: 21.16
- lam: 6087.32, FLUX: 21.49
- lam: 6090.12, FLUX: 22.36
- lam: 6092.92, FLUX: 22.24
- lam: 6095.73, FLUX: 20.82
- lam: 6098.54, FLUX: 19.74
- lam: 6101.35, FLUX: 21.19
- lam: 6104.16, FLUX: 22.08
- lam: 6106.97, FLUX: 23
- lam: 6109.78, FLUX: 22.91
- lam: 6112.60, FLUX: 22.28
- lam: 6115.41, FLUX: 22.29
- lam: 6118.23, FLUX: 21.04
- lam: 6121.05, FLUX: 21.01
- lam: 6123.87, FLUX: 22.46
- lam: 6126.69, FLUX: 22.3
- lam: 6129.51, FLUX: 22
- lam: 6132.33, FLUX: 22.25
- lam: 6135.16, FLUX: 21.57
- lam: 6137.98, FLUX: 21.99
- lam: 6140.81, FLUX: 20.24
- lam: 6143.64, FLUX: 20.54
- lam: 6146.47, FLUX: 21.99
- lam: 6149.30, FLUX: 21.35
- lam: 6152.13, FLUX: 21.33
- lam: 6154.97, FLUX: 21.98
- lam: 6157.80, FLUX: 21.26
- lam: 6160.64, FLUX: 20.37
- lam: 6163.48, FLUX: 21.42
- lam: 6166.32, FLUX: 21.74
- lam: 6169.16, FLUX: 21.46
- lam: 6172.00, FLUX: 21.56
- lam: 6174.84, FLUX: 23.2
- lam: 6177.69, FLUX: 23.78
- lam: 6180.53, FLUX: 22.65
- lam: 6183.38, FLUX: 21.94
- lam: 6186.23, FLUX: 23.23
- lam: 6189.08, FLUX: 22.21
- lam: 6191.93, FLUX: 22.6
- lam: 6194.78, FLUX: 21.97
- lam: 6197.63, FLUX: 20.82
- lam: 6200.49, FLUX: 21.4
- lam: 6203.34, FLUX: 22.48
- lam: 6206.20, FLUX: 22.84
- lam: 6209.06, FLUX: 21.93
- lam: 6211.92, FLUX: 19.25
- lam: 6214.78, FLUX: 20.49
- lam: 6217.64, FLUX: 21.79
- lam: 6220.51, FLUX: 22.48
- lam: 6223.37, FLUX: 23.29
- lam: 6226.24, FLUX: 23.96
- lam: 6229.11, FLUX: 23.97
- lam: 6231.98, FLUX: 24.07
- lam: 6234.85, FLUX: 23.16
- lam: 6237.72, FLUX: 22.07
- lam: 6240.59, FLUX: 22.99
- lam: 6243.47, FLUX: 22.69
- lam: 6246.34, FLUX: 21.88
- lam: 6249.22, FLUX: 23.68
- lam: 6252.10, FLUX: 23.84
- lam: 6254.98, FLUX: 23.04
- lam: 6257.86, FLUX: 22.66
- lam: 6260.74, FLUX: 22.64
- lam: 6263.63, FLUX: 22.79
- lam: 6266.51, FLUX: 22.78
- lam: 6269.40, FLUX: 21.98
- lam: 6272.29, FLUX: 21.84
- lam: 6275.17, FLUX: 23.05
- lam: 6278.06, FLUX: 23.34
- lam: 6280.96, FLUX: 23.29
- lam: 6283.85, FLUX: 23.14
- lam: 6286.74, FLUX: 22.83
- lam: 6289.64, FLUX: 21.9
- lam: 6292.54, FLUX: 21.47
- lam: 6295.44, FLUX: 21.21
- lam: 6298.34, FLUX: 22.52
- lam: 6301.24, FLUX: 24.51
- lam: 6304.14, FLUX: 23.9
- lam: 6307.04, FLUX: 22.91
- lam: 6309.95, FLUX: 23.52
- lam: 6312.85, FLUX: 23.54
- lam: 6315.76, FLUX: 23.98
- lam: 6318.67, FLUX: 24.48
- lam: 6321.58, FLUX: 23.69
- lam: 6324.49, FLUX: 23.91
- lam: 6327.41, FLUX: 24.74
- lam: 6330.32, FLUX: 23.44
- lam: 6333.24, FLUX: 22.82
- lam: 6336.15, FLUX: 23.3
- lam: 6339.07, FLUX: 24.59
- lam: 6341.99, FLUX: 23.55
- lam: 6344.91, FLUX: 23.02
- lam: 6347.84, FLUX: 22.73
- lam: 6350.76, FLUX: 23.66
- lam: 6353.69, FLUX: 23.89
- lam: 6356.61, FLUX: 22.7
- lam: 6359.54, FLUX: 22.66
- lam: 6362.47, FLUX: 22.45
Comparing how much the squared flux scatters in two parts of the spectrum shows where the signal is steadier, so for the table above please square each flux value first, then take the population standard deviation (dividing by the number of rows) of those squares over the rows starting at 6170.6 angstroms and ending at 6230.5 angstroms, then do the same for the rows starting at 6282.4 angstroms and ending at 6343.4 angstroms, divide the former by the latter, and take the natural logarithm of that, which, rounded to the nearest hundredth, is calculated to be 0.14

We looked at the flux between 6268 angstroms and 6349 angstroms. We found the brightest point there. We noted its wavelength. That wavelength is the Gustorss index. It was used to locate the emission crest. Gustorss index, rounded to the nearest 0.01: 6327.41 angstroms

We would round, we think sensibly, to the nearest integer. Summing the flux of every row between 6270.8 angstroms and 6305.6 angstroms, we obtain 273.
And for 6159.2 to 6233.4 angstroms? 577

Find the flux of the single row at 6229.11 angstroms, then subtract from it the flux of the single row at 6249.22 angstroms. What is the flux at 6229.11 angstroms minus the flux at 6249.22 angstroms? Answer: 0.3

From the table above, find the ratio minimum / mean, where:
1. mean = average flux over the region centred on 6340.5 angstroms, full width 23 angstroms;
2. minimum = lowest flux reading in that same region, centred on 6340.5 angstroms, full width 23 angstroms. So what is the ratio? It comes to 0.97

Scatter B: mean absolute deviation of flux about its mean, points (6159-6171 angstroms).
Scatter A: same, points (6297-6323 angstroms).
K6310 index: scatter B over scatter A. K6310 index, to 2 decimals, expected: 0.90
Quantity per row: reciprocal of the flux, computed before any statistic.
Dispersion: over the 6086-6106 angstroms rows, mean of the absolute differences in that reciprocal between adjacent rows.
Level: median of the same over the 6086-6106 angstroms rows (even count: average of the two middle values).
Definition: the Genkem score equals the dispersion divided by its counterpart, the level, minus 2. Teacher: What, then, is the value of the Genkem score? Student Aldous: -1.95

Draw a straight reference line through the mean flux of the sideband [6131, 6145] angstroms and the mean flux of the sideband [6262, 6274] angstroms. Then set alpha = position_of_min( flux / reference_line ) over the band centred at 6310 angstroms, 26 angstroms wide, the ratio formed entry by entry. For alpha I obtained 6298.34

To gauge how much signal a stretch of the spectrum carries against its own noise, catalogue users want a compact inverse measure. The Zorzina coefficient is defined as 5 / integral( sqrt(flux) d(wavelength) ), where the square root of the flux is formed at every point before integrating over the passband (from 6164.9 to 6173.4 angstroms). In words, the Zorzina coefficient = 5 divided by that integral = 0.13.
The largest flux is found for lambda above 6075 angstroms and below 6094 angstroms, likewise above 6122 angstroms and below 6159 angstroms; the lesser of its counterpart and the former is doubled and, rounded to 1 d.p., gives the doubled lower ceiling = 44.7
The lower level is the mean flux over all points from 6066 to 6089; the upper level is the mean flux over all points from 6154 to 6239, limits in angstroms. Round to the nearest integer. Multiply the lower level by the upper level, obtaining 480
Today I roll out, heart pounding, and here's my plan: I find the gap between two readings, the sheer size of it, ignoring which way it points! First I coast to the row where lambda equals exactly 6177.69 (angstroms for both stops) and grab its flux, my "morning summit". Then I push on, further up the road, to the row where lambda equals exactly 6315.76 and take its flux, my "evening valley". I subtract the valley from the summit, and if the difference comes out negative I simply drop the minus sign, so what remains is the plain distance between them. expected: 0.2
